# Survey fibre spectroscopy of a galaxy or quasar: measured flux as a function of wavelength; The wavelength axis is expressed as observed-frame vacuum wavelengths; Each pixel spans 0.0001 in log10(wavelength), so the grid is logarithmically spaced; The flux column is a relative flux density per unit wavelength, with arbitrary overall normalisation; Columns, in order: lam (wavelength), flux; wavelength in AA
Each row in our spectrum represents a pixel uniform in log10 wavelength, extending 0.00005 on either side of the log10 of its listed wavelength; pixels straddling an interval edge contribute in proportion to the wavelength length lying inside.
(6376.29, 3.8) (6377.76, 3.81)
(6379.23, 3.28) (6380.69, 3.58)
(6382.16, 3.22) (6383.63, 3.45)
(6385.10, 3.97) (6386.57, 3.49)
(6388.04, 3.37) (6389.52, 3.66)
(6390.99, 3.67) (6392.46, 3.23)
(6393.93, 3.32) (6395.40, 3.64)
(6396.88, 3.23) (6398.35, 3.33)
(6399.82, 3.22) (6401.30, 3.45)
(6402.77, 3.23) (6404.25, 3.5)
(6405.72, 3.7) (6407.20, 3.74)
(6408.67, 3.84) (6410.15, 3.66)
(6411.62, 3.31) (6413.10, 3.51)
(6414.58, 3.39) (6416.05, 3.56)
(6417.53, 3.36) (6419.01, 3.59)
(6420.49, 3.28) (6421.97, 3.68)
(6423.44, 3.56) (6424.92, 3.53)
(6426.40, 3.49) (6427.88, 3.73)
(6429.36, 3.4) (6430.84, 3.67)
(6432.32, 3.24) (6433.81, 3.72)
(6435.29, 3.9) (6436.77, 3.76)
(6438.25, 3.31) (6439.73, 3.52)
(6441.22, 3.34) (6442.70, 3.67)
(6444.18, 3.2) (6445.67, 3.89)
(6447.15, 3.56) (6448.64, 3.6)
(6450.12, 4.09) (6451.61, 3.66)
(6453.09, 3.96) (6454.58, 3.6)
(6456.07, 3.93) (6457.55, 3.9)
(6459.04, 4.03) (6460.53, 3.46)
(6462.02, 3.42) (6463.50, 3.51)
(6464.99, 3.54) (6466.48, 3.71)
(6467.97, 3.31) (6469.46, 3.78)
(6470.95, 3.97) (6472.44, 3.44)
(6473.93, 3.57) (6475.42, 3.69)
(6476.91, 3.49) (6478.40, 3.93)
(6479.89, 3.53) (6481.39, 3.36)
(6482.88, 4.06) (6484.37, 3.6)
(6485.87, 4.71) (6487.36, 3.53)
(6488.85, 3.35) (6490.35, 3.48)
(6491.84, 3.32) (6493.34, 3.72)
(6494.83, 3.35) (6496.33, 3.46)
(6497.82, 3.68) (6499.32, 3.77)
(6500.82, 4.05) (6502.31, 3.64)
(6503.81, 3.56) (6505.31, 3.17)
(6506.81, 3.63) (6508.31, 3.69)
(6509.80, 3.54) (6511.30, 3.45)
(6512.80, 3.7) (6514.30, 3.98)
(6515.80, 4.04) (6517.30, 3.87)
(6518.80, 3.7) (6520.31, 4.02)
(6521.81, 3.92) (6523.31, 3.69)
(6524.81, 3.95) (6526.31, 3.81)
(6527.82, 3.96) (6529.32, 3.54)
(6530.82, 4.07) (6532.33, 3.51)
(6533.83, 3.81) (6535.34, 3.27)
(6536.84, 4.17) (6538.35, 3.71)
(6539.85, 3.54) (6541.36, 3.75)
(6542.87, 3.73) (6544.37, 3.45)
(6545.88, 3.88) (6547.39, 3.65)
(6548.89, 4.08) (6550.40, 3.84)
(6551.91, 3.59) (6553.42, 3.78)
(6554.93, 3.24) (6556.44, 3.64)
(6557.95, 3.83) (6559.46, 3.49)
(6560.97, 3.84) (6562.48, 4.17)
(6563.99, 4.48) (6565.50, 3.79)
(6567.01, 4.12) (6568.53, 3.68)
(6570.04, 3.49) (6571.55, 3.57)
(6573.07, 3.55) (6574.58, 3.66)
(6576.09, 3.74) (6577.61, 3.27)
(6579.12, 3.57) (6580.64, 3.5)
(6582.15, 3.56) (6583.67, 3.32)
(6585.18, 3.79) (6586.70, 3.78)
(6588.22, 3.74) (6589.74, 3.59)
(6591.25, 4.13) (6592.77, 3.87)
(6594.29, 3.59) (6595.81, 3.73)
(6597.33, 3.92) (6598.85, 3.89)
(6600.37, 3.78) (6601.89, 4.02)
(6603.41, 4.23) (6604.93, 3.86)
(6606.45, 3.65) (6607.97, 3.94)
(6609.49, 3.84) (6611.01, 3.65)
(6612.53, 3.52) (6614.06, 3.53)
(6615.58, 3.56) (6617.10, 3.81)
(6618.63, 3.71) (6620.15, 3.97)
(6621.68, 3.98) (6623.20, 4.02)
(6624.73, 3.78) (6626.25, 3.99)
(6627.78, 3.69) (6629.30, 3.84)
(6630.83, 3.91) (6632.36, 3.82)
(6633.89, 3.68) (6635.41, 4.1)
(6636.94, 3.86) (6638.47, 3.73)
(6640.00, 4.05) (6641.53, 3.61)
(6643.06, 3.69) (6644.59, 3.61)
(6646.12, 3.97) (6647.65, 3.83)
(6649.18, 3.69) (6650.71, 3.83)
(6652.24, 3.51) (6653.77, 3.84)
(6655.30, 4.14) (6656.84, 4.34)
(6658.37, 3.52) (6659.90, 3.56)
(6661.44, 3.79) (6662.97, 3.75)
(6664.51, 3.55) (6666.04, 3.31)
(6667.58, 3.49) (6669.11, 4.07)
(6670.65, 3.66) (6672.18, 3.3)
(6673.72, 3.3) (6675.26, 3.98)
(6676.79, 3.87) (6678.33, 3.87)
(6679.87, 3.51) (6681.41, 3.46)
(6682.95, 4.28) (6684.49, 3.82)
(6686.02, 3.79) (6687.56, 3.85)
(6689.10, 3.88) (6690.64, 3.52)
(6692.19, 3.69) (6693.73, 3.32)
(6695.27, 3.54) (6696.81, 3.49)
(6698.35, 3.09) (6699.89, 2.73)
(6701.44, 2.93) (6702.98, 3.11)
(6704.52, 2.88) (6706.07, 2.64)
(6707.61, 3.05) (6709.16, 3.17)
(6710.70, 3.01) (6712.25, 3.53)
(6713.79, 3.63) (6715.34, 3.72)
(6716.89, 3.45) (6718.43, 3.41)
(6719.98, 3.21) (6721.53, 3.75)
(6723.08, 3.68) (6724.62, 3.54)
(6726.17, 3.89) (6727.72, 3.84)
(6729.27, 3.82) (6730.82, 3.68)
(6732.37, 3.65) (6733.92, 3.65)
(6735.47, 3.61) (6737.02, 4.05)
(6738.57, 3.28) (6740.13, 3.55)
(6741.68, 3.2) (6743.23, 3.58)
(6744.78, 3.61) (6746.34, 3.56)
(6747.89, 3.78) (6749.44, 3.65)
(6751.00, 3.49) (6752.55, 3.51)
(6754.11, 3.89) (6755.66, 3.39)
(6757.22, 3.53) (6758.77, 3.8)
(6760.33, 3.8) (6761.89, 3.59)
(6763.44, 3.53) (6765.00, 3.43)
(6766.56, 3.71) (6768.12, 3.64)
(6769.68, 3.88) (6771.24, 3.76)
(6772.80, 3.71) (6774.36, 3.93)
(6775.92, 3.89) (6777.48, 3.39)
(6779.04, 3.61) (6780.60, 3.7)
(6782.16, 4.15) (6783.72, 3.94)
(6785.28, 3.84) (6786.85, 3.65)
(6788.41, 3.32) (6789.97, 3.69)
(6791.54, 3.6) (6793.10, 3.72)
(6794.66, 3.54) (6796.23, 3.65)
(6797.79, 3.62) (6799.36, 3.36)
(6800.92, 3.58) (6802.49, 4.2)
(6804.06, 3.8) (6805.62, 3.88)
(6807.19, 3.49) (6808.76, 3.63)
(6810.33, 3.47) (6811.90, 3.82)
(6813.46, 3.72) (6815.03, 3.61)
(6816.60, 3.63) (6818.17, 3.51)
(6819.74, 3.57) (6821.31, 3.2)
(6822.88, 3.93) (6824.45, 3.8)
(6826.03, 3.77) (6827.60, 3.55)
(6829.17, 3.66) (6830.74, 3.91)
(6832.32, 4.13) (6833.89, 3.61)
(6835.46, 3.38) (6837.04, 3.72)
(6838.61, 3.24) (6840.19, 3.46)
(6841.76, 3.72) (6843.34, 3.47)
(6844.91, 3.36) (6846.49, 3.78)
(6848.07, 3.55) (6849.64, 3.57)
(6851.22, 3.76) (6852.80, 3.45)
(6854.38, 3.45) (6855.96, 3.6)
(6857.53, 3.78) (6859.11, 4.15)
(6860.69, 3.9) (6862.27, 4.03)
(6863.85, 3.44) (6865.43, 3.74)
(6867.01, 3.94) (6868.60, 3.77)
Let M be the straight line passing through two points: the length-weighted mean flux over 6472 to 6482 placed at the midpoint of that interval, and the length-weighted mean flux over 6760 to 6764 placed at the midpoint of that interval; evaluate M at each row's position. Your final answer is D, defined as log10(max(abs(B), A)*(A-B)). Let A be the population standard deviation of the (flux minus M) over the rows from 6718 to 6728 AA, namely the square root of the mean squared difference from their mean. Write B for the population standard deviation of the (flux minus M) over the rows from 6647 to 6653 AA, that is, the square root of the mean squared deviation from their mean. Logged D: -1.67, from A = 0.23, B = 0.13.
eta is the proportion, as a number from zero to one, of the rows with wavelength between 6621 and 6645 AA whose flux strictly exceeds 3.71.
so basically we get 0.69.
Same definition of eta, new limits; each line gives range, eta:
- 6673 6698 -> 0.50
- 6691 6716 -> 0.06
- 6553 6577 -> 0.50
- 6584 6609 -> 0.81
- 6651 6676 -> 0.44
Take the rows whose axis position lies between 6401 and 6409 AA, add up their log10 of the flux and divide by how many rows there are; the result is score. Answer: 0.553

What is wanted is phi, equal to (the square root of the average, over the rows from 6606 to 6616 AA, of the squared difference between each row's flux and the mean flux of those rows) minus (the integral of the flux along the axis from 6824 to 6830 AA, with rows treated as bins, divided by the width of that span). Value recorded -3.54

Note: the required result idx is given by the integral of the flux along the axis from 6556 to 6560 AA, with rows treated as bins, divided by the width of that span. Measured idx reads 3.66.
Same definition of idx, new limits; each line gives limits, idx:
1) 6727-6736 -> 3.71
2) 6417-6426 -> 3.50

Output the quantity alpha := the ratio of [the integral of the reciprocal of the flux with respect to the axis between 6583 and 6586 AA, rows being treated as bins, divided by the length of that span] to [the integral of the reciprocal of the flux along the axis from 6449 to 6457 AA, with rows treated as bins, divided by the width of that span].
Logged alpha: 1.08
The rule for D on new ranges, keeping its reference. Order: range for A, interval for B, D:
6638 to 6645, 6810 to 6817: -2.12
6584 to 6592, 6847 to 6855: -1.95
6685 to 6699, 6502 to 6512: -1.69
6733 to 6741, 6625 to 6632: -1.47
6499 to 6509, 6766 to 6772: -1.42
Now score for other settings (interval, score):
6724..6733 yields 0.572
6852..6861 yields 0.570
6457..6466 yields 0.561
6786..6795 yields 0.554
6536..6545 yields 0.570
